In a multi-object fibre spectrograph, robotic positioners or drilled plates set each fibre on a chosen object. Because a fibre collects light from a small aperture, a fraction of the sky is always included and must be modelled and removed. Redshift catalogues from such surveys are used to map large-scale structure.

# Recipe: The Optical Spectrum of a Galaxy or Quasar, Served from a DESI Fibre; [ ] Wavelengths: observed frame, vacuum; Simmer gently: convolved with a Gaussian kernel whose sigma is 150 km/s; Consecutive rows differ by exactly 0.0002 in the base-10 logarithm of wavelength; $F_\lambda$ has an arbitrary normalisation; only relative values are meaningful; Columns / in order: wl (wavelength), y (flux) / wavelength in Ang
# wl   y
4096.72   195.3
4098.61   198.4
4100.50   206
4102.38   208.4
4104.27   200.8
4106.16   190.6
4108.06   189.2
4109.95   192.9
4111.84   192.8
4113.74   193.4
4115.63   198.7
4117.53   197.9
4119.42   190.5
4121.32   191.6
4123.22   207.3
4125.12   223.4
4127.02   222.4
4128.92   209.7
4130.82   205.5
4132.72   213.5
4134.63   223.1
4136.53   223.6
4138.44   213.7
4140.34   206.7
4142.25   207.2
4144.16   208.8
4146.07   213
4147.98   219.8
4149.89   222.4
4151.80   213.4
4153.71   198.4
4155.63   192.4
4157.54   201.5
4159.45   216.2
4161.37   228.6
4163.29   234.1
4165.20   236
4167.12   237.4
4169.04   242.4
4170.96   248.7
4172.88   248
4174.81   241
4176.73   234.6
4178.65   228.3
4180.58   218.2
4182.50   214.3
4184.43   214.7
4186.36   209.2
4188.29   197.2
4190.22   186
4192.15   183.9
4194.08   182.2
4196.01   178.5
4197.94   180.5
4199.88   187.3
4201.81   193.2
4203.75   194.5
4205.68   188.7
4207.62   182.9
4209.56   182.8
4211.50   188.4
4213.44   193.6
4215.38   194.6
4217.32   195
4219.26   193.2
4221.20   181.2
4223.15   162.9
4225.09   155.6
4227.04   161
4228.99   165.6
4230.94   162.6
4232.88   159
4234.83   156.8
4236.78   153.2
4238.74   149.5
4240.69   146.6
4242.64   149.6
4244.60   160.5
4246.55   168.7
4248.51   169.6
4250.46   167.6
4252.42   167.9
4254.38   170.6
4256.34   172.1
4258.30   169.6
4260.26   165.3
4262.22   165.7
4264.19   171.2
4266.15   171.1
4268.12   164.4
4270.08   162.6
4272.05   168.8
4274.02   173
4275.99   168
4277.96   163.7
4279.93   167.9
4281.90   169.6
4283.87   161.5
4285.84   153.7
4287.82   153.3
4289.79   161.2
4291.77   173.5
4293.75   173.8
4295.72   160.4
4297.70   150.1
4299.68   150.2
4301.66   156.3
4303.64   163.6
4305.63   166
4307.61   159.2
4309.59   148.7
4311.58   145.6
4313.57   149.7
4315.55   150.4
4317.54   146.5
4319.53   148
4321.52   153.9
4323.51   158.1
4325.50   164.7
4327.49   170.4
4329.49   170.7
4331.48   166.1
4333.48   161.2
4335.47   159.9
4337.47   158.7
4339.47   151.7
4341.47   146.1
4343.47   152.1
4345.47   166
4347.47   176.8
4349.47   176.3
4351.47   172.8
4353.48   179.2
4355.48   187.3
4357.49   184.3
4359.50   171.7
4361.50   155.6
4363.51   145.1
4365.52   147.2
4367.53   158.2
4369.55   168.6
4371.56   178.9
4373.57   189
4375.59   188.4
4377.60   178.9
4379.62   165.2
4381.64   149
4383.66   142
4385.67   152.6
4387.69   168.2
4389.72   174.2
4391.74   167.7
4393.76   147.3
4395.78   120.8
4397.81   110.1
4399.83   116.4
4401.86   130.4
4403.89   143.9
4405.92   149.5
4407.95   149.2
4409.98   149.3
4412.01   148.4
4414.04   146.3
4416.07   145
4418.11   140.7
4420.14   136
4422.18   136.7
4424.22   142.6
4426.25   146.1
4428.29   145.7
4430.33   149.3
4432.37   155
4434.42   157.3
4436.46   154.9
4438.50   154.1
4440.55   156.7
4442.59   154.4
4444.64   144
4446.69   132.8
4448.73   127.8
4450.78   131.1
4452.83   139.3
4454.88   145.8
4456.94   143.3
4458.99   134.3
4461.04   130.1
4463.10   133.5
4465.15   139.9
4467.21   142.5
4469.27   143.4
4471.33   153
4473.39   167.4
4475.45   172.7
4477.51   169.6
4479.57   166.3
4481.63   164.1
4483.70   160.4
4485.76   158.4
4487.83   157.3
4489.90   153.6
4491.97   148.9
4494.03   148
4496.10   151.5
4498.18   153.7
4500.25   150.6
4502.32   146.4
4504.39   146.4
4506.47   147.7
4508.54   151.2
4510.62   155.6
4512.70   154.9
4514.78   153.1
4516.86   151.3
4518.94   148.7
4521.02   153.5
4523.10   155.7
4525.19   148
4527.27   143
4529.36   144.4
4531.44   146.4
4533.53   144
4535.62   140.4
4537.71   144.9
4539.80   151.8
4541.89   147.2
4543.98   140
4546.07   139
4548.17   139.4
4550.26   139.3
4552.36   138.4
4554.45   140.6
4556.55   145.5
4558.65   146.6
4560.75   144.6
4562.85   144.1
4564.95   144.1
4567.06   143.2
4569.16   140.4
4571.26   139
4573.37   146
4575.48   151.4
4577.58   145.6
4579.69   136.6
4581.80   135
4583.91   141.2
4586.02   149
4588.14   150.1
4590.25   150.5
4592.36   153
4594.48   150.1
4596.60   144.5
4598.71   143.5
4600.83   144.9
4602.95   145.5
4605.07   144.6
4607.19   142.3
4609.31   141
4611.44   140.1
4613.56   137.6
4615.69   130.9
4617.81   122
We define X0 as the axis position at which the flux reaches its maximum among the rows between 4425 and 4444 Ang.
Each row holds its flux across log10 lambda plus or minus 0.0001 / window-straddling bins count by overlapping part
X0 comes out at 4434.42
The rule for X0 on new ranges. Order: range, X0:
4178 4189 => 4178.65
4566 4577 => 4575.48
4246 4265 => 4256.34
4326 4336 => 4329.49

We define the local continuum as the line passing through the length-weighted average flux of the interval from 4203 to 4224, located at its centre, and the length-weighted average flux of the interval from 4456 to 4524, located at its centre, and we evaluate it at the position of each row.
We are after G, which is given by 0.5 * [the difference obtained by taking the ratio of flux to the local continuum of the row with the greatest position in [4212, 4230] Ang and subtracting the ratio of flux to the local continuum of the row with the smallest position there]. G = -0.07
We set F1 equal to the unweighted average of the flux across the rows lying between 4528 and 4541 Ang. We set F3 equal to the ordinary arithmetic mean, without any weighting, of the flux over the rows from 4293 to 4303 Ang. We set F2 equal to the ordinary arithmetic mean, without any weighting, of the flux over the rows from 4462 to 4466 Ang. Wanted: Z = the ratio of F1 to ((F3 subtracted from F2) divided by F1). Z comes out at -984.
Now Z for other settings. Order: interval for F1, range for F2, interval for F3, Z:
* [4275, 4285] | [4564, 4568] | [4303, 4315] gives -2336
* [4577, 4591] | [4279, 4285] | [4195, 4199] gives -1575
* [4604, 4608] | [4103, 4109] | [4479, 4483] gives 726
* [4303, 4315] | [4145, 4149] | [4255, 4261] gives 510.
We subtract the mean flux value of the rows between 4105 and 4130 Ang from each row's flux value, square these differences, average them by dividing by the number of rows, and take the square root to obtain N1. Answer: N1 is 11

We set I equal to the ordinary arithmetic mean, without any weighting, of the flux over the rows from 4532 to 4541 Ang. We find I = 145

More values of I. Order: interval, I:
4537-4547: 145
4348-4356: 179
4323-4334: 165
